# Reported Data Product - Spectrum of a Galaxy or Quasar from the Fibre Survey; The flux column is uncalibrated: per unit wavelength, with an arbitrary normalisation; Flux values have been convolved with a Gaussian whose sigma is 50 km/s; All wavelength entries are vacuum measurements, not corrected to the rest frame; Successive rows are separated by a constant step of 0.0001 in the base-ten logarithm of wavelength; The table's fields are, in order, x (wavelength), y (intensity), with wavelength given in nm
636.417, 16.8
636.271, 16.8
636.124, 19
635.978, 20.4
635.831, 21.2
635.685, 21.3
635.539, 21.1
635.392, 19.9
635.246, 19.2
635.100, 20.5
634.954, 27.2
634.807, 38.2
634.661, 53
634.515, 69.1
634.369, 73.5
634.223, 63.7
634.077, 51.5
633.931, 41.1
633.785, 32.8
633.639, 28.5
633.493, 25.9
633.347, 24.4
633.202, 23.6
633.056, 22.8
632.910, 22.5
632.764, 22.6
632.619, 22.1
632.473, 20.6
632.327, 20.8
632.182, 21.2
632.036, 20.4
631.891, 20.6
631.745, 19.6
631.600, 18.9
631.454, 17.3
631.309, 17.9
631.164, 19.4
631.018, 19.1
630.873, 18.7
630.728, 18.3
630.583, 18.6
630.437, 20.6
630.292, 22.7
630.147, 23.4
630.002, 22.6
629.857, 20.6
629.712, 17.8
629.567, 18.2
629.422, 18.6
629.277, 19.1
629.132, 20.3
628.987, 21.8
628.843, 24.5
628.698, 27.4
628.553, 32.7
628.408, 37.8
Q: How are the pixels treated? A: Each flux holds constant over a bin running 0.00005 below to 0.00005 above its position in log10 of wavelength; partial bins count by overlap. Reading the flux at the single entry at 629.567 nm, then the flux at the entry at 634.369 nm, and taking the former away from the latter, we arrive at 55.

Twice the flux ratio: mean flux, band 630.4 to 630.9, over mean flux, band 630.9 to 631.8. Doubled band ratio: 2.0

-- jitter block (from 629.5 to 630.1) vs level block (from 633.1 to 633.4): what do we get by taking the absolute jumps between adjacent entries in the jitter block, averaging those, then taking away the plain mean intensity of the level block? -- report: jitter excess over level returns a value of -22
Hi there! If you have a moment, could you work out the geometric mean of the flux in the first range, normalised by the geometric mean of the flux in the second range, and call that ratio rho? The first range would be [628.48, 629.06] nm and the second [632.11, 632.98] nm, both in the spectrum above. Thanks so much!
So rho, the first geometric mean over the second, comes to 1.2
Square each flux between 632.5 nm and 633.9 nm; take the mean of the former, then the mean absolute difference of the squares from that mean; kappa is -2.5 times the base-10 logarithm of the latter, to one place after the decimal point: -5.4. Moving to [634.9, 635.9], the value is -4.7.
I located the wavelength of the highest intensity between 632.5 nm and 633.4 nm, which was 633.347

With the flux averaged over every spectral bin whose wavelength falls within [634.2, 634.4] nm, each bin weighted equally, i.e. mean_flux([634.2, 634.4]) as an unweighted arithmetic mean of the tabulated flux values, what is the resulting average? 69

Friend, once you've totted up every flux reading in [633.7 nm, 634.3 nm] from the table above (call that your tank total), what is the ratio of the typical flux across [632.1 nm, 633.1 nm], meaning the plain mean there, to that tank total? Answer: 0.12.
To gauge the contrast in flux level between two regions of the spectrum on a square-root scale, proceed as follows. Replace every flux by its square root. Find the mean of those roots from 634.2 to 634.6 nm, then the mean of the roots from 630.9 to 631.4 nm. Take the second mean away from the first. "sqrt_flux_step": 4.0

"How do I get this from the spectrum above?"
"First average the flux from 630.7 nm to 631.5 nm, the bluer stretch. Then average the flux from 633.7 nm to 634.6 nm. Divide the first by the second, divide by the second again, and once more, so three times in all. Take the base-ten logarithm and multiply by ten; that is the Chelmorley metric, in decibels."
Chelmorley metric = -40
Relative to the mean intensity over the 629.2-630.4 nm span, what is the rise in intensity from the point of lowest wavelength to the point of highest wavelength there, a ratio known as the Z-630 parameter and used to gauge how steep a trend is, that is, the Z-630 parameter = 0.18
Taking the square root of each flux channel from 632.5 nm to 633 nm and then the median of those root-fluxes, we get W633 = 4.7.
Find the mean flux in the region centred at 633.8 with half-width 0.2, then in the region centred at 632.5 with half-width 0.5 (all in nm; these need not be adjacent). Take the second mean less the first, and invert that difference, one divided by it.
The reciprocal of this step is -0.1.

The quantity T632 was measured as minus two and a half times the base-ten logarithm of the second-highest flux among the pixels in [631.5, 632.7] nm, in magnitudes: -3.3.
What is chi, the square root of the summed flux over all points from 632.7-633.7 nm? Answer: 13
